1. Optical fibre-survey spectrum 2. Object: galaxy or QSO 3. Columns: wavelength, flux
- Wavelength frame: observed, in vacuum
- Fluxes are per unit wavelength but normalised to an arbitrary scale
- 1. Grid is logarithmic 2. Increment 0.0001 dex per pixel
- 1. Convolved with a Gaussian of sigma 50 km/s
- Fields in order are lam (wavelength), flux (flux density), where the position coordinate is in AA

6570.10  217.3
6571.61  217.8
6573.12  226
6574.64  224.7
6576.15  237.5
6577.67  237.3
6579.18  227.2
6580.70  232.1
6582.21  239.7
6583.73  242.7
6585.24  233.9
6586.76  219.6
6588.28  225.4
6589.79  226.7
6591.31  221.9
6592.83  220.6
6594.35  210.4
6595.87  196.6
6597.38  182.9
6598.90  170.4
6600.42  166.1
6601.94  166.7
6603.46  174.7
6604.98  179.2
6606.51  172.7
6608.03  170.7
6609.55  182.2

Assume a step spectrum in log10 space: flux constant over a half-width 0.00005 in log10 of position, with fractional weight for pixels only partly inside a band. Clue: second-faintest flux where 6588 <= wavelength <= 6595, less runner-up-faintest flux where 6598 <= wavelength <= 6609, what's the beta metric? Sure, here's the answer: 54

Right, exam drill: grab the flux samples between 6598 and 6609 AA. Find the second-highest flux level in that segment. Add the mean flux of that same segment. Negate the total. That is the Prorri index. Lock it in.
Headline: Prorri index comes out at -346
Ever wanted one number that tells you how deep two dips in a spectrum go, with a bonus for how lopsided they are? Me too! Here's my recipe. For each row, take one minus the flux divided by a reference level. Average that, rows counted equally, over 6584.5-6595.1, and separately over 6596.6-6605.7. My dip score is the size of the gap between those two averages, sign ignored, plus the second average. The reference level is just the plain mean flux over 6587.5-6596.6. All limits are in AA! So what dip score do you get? 0.43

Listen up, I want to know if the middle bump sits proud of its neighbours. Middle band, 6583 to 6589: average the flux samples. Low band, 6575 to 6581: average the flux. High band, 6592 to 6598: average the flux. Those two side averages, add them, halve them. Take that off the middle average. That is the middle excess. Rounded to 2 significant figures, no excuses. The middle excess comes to 12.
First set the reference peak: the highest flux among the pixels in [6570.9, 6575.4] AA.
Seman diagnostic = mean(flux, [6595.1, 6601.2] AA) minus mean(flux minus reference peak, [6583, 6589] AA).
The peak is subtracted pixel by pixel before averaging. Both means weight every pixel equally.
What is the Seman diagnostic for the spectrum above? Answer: 175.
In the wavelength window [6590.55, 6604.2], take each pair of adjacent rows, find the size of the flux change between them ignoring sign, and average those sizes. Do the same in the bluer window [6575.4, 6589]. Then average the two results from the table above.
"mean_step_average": 7.4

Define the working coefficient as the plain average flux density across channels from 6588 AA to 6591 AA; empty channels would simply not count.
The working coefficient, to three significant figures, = 226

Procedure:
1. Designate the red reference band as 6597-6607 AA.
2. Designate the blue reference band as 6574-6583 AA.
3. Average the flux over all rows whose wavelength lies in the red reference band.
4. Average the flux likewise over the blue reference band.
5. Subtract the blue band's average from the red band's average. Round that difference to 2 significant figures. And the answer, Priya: -60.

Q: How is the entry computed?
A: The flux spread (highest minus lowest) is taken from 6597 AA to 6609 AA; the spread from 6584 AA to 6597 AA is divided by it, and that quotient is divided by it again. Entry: 0.13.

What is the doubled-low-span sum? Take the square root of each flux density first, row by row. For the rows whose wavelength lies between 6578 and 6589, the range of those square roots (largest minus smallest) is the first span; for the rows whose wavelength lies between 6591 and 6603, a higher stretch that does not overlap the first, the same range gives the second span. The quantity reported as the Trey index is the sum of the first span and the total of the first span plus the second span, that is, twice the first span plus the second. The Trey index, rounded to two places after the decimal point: 3.53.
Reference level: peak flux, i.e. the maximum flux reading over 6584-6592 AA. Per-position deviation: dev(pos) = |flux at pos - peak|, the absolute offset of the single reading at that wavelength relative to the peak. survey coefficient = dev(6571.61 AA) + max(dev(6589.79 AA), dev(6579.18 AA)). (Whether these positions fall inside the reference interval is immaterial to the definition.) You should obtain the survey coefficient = 23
